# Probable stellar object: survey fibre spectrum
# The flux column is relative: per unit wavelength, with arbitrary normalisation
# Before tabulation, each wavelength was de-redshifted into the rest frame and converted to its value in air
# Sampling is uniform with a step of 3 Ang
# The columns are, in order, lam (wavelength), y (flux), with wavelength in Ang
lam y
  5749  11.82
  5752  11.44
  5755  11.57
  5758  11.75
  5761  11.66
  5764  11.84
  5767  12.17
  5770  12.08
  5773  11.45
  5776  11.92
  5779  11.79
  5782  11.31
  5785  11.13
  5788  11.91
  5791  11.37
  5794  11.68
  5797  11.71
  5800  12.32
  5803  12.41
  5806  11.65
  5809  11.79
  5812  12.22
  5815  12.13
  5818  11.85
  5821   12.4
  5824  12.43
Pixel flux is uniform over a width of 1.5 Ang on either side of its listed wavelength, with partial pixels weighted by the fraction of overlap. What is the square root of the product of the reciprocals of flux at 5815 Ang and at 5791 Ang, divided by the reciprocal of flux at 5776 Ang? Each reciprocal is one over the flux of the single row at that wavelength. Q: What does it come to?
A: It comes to 1.015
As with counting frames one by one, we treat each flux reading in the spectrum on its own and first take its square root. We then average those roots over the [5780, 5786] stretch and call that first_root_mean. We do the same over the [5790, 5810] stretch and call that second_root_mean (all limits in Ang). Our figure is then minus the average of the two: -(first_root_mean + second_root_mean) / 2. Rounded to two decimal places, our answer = -3.40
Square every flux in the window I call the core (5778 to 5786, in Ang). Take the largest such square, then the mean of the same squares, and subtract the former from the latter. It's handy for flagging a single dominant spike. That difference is -9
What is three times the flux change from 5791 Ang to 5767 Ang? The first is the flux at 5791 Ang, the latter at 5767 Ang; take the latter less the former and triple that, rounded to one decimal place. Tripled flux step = 2.4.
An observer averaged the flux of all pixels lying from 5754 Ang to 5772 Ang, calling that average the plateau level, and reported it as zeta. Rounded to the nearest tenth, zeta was 11.8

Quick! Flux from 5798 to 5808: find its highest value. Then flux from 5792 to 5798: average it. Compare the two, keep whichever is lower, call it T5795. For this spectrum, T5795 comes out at 11.7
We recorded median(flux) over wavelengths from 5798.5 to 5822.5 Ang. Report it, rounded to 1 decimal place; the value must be 12.2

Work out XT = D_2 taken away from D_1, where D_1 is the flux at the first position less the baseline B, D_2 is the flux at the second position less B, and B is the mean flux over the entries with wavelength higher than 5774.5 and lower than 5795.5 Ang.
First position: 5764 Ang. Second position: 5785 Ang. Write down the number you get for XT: 0.71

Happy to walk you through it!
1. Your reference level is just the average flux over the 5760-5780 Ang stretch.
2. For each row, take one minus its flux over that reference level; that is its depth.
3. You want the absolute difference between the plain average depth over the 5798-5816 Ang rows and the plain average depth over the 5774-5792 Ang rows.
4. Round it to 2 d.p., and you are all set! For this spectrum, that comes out 0.04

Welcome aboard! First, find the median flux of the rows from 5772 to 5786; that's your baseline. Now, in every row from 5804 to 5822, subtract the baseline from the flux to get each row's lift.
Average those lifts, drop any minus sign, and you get 0.56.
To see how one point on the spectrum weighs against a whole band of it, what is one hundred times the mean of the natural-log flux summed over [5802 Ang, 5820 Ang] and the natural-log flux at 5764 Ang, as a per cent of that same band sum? 58.3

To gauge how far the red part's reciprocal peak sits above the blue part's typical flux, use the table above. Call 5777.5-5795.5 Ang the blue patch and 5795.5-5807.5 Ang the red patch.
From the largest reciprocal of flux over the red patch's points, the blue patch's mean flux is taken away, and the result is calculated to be -11.4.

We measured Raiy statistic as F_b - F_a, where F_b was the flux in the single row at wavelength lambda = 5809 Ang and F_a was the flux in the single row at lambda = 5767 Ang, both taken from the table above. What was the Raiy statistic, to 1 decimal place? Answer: -0.4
